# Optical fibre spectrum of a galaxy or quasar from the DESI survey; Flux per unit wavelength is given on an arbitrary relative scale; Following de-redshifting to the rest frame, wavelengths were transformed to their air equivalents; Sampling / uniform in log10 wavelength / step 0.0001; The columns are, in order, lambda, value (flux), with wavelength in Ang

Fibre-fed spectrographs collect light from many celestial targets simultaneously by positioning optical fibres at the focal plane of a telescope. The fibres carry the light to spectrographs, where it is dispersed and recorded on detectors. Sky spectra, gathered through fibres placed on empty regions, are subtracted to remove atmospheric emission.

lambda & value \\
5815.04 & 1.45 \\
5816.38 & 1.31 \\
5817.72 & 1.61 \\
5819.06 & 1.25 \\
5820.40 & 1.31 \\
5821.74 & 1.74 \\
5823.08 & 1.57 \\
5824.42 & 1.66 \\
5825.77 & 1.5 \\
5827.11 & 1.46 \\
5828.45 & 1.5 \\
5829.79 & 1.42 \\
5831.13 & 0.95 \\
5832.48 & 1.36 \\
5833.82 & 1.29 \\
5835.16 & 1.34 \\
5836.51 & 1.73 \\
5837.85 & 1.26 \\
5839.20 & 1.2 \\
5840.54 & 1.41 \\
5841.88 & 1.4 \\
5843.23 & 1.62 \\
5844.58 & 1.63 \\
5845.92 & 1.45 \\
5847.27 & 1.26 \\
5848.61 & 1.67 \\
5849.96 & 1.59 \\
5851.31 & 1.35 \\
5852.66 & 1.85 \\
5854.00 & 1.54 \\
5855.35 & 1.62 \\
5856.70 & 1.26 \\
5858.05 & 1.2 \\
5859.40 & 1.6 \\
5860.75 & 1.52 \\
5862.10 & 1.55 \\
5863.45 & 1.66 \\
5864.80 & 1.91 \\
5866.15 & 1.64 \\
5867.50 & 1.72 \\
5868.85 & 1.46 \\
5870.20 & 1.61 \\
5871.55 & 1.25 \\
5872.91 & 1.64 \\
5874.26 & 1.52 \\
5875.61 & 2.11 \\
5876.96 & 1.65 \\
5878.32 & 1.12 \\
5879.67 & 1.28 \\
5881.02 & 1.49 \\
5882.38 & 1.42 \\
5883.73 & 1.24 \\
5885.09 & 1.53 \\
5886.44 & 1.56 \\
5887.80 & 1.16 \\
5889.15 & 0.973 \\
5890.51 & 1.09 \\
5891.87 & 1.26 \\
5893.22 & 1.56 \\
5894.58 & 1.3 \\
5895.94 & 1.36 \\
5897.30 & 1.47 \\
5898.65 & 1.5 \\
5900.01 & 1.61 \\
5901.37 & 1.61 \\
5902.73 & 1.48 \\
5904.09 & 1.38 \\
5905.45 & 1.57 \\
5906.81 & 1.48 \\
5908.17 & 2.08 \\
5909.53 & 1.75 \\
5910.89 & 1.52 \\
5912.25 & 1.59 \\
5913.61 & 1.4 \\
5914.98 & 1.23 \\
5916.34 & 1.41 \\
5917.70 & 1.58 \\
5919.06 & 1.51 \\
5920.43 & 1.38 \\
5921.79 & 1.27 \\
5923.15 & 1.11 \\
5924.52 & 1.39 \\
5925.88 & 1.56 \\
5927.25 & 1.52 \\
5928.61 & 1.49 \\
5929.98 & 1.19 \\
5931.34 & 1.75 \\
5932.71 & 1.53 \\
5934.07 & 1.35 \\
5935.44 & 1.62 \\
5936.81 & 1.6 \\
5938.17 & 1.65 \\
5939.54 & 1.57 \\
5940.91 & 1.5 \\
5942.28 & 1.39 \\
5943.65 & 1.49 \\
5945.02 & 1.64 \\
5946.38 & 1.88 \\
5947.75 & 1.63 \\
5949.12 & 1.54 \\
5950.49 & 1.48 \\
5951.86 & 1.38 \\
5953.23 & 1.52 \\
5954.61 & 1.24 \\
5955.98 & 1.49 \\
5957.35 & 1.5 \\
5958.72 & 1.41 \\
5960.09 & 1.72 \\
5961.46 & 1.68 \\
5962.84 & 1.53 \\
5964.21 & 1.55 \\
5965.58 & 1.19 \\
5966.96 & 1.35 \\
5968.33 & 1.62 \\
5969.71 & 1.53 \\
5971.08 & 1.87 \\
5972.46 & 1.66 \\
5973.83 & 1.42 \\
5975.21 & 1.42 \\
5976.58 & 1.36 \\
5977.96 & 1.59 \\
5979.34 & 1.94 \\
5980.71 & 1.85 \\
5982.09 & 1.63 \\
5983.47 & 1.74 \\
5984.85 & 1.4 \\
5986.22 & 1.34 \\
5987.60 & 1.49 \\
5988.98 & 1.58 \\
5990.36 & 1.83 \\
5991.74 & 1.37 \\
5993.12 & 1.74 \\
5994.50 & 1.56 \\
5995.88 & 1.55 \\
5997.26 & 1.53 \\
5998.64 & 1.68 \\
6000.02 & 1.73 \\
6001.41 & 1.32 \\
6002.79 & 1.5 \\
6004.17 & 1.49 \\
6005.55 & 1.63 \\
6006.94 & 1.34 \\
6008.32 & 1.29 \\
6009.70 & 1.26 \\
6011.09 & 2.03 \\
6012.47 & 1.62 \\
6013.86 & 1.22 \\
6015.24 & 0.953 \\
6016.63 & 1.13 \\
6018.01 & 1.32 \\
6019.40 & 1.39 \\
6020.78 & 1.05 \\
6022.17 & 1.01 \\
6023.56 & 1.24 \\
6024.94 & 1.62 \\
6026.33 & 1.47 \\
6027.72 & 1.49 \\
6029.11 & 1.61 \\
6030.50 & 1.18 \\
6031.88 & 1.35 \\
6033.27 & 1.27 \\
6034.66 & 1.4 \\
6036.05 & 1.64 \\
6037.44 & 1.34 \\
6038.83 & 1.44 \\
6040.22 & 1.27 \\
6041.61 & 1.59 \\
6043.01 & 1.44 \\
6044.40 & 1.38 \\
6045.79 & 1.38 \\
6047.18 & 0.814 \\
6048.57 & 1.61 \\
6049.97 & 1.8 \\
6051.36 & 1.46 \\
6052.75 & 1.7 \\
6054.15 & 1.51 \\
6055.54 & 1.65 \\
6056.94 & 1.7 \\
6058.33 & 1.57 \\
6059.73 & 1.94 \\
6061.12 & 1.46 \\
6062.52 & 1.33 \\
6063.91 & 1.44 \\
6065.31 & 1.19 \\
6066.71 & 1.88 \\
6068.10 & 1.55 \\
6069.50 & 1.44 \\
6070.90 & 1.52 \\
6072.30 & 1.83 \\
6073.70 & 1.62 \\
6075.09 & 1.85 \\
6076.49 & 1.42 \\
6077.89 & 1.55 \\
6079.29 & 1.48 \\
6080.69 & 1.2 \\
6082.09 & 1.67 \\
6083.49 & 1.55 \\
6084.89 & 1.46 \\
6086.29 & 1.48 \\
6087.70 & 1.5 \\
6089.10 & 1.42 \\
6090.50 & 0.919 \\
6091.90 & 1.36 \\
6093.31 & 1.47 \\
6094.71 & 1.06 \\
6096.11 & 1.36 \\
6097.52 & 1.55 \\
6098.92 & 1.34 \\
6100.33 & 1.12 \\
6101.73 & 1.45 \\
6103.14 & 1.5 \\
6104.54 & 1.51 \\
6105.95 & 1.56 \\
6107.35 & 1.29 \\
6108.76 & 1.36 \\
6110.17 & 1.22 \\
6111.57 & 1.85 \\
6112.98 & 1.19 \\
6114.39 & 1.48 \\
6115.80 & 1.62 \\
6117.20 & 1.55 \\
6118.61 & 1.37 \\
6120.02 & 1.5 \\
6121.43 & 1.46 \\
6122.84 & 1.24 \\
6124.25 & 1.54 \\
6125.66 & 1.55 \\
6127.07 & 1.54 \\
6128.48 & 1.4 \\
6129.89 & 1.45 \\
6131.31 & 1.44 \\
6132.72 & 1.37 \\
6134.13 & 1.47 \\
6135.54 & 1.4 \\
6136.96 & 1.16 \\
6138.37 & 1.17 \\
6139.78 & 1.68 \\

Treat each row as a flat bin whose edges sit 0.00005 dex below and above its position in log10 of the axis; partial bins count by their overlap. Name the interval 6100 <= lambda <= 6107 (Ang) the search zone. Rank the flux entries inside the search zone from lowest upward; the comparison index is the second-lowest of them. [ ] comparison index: 1.45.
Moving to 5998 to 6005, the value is 1.49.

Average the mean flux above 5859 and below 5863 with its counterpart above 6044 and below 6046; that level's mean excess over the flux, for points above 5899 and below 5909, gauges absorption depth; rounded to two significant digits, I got -0.13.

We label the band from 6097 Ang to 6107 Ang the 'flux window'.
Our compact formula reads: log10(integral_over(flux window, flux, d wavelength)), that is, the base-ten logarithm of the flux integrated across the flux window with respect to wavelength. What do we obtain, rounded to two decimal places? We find 1.15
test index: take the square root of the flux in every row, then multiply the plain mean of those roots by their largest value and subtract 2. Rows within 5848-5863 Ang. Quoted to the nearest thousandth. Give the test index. -0.325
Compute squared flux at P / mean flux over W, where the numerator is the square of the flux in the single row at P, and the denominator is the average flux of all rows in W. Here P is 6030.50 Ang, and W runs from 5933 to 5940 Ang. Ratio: 0.89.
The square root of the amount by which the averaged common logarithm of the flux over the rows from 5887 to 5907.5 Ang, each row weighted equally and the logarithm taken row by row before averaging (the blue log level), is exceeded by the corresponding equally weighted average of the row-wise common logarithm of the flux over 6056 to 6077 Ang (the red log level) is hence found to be 0.24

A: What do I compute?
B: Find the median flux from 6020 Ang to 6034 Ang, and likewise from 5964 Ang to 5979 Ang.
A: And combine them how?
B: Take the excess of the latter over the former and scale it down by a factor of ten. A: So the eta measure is 0.022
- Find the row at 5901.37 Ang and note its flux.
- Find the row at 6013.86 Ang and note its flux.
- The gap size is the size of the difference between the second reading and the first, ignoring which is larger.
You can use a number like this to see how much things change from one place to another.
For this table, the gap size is 0.39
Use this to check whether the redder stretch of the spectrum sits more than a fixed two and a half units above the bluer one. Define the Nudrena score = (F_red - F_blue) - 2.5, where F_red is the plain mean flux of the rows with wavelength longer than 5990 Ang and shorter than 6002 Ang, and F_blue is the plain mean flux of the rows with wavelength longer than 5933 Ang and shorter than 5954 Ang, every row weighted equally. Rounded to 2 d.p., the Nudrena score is -2.46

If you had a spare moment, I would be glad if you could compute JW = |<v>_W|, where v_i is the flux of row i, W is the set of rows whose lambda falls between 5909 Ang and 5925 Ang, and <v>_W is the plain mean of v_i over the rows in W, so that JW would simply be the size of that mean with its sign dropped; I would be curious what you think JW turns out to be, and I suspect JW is 1.43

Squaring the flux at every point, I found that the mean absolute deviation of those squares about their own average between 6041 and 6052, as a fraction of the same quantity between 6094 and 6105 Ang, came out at 1.31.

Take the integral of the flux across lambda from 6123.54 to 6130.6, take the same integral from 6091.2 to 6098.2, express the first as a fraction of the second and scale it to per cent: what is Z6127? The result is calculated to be 111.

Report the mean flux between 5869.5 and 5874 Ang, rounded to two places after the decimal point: 1.50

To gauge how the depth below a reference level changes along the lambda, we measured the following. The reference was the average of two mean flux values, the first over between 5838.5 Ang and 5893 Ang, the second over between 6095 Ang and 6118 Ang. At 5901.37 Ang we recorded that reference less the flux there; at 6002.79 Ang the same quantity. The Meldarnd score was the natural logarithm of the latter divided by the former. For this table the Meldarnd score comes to -1.2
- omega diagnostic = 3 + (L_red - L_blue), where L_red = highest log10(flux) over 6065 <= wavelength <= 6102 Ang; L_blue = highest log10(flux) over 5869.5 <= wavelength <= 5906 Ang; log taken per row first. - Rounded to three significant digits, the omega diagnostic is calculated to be 2.95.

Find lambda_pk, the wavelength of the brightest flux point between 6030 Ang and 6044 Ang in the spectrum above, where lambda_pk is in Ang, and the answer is 6036.05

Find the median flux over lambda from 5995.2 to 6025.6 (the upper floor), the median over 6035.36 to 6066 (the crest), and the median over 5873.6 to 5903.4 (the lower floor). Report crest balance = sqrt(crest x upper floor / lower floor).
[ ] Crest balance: 1.16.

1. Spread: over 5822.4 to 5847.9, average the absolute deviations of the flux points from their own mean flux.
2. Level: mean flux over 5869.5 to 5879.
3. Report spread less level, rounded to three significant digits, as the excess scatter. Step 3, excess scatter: -1.42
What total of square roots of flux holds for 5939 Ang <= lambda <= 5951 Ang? 11.3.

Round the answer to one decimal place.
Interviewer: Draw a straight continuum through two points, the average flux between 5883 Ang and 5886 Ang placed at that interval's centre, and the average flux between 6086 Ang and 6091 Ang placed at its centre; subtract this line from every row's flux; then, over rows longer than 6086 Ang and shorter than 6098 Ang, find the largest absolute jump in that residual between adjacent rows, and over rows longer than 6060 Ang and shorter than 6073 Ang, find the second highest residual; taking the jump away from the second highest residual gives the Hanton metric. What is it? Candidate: 0.0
